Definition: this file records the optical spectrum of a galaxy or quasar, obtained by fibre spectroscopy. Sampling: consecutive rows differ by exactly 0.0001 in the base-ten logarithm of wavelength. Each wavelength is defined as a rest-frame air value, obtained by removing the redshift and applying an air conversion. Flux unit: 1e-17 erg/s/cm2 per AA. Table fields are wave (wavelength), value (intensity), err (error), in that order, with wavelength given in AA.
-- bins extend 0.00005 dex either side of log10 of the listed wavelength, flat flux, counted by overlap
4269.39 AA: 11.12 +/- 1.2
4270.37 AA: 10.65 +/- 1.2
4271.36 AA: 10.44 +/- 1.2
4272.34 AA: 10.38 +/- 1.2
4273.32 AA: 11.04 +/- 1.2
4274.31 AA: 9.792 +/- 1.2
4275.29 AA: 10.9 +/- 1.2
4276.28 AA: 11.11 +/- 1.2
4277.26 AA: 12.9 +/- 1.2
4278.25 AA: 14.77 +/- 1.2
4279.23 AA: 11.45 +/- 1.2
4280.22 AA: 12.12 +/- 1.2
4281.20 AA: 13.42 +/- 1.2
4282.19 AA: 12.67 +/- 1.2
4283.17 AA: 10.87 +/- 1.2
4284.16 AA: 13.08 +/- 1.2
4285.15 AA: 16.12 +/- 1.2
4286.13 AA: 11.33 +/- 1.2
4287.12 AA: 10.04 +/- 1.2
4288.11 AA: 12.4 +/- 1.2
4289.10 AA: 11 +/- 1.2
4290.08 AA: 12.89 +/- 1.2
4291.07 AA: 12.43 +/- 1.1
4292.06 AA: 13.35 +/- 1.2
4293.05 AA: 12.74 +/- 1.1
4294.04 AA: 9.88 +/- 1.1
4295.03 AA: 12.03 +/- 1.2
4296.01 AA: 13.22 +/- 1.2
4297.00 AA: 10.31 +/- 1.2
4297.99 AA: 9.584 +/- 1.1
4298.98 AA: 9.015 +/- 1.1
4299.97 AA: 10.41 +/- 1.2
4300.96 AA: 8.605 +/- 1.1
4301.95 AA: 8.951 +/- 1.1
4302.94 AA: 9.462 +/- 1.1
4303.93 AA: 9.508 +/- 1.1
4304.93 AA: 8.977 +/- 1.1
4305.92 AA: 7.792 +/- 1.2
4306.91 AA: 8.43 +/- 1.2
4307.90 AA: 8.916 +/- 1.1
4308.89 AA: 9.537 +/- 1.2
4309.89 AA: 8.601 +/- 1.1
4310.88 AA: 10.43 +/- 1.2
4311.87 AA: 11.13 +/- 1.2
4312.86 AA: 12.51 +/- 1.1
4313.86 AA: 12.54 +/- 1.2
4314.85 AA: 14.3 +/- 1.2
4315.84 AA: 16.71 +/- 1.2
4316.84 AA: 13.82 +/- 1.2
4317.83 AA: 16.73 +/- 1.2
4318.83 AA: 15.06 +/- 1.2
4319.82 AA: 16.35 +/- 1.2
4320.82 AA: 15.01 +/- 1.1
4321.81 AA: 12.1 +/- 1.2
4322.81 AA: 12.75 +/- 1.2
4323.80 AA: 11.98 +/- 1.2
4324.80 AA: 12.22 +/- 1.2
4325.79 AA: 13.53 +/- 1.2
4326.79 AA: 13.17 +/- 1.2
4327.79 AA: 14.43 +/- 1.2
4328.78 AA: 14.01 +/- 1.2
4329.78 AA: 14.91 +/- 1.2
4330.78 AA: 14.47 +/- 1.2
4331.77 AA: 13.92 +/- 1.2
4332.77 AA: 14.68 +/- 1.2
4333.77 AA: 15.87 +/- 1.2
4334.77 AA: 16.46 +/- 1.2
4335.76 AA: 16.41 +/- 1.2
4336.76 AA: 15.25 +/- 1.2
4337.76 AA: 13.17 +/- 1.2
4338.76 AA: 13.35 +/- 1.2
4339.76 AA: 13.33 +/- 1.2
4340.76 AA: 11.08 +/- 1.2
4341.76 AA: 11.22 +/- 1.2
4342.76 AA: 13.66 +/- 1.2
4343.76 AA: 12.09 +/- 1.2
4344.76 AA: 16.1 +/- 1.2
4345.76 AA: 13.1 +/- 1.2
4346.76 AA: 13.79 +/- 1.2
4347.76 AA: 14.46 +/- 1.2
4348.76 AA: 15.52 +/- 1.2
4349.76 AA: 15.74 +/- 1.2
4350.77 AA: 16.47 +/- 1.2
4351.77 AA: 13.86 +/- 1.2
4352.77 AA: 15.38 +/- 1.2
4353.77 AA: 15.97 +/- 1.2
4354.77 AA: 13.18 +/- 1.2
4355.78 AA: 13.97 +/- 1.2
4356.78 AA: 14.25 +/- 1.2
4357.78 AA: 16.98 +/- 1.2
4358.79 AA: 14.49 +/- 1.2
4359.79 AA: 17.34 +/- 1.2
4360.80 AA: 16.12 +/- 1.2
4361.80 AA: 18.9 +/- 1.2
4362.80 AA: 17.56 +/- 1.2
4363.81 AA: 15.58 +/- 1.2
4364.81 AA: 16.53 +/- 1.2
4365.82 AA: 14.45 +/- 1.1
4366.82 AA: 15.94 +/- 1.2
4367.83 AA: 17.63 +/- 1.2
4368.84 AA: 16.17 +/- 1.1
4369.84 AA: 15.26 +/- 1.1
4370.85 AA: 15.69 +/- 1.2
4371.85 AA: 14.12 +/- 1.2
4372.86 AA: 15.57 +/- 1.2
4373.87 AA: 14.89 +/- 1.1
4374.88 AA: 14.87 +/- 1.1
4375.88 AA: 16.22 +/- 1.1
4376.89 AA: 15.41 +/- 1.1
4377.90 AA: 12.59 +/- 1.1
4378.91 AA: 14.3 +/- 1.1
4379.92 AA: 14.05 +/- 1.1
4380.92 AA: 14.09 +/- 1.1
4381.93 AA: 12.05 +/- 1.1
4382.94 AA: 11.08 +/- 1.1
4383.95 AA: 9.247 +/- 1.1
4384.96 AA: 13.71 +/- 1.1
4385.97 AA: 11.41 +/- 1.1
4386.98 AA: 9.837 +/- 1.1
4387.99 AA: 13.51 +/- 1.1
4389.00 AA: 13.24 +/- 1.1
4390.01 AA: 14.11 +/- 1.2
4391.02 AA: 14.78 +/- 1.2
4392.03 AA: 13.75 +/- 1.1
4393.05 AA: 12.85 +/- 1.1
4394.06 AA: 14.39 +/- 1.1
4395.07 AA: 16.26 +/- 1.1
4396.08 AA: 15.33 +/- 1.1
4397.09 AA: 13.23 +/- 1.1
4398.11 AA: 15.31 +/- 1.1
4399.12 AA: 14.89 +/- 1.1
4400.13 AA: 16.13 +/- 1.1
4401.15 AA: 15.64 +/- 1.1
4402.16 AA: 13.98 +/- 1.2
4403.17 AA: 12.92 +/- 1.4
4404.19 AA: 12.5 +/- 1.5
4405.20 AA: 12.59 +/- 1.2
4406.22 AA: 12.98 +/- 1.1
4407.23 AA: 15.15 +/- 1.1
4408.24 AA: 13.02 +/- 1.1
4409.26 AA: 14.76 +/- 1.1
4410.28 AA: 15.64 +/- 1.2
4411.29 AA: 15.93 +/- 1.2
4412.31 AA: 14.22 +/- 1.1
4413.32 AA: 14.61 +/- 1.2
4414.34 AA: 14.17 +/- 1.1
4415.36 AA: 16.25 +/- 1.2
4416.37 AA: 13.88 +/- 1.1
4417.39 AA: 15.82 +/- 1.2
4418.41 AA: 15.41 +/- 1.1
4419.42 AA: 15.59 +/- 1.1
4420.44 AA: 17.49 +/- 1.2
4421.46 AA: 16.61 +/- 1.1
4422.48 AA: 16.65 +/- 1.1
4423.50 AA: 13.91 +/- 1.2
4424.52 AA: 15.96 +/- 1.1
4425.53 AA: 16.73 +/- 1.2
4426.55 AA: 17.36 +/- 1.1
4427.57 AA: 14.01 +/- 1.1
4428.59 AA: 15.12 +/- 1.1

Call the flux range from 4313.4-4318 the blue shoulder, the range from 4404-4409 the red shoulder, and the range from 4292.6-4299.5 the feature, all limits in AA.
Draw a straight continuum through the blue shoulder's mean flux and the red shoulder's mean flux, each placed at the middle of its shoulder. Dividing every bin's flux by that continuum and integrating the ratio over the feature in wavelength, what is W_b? 5.0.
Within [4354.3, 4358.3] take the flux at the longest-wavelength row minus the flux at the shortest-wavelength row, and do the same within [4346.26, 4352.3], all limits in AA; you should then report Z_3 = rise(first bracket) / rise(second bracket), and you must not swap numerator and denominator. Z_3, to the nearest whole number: 54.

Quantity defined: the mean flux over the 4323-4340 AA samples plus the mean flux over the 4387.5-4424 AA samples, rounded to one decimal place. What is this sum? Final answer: 28.8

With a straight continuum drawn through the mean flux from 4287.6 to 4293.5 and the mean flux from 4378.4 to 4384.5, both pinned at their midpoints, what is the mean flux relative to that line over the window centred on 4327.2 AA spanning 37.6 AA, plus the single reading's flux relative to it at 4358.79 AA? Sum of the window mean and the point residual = 3.1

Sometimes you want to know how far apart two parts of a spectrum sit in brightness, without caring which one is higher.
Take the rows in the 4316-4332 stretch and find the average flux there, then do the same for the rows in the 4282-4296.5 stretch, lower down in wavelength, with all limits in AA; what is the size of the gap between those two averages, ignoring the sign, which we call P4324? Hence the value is 1.8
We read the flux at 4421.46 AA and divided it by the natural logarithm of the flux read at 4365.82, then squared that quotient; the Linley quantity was 39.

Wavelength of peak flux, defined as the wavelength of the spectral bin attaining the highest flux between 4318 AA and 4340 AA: 4334.77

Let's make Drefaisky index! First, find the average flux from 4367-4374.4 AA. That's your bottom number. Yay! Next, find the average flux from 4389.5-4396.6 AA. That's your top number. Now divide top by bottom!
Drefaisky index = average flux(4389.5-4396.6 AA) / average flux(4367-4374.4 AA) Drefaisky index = 0.93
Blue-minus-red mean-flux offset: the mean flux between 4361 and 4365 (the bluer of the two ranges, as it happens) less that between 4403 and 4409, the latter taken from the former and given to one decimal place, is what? 3.9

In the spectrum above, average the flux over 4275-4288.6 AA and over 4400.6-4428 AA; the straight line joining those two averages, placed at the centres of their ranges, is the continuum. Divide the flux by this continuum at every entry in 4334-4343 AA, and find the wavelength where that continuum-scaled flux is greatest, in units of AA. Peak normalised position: 4334.77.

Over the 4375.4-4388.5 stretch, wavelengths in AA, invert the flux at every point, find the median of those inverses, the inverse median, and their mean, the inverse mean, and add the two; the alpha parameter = 0.1537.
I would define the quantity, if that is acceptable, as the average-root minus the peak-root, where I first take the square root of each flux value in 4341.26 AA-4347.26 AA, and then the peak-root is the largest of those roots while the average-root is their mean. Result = -0.37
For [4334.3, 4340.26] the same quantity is -0.23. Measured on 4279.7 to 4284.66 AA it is -0.14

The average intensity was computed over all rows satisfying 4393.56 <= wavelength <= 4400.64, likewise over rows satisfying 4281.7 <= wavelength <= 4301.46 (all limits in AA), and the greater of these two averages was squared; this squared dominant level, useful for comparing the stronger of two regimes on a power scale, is 227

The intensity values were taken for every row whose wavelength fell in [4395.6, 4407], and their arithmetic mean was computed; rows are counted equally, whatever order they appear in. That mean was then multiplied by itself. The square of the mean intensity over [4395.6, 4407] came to 200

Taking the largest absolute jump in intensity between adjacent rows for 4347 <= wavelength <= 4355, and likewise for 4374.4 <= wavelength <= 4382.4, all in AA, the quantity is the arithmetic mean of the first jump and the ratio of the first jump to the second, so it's 1.9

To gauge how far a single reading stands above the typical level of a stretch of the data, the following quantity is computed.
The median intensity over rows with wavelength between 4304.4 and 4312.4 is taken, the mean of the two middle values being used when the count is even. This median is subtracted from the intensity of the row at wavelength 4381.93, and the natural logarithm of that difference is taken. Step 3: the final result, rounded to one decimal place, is 1.1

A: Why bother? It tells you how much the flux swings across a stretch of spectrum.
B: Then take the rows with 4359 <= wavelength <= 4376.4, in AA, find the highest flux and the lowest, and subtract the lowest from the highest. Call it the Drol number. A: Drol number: 4.8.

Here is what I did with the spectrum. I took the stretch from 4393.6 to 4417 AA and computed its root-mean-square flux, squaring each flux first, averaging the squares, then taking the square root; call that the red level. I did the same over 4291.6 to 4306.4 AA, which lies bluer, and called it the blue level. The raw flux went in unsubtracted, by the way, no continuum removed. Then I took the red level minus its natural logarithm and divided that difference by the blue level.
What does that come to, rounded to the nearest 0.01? 1.14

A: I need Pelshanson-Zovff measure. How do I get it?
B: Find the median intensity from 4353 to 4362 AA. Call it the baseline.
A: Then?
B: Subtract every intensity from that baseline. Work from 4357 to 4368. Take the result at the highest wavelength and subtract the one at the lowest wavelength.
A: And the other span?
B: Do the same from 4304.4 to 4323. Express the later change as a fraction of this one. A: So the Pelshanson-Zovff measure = 0.2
